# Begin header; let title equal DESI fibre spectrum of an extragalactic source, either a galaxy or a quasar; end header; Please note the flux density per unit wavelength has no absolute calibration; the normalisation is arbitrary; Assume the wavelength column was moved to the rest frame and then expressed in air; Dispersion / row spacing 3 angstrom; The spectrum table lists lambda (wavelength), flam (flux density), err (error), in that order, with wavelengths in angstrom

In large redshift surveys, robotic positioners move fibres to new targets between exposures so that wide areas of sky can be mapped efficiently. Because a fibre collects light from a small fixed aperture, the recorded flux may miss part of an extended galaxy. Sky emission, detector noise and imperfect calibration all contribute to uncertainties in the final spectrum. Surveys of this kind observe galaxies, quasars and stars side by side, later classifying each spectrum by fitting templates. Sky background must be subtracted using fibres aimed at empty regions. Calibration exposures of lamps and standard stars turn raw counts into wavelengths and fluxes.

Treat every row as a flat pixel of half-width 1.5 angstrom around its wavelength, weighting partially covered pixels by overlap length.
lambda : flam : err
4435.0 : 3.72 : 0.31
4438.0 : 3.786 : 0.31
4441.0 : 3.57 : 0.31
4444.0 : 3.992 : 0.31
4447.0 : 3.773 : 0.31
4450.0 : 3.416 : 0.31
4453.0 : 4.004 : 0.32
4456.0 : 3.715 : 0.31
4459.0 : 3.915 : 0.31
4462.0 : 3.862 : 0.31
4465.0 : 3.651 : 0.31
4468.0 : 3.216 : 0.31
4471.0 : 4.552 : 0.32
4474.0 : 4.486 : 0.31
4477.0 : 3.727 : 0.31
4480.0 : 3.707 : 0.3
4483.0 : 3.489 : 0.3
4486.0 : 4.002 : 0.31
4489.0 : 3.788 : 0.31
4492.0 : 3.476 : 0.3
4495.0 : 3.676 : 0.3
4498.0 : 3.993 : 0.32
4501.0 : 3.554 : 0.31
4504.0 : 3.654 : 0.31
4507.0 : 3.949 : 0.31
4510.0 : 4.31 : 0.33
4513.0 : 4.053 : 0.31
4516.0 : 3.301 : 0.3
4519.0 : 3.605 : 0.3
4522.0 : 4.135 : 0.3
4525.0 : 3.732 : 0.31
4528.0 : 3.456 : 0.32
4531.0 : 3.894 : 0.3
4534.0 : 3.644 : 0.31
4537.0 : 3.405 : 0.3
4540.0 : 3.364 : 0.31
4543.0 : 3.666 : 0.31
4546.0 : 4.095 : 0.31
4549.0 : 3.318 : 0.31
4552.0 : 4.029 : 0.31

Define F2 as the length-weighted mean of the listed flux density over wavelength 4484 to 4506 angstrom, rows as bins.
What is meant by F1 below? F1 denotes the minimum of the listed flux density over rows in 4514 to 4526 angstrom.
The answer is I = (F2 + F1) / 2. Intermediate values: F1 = 3.301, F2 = 3.73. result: 3.52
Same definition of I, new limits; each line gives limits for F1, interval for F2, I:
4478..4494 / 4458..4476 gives 3.71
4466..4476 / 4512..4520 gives 3.42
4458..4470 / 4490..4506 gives 3.45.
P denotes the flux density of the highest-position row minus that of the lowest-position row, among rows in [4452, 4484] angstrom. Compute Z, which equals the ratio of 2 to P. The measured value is -4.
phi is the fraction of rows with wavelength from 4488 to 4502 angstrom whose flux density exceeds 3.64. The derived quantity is 0.600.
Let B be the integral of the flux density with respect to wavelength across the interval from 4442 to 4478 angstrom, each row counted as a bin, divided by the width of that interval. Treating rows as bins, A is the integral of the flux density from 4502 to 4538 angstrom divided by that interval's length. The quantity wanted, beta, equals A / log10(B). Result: 6.42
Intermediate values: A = 3.76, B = 3.86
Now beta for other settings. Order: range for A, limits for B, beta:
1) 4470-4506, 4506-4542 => 6.70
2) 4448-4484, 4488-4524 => 6.59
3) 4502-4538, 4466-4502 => 6.48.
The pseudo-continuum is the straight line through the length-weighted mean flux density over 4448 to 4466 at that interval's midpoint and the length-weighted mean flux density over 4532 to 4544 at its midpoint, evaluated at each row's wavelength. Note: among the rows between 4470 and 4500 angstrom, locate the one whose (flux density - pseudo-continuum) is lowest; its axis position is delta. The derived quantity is 4483.0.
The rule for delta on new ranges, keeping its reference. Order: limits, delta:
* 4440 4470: 4468.0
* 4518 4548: 4540.0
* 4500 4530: 4516.0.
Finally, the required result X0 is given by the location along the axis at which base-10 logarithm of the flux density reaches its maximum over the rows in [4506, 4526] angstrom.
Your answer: 4510.0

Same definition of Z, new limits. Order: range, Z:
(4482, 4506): 12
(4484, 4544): -6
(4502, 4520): -41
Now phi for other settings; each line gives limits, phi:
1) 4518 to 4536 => 0.667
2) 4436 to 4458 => 0.714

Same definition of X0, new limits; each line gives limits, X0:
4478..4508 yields 4486.0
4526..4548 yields 4546.0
